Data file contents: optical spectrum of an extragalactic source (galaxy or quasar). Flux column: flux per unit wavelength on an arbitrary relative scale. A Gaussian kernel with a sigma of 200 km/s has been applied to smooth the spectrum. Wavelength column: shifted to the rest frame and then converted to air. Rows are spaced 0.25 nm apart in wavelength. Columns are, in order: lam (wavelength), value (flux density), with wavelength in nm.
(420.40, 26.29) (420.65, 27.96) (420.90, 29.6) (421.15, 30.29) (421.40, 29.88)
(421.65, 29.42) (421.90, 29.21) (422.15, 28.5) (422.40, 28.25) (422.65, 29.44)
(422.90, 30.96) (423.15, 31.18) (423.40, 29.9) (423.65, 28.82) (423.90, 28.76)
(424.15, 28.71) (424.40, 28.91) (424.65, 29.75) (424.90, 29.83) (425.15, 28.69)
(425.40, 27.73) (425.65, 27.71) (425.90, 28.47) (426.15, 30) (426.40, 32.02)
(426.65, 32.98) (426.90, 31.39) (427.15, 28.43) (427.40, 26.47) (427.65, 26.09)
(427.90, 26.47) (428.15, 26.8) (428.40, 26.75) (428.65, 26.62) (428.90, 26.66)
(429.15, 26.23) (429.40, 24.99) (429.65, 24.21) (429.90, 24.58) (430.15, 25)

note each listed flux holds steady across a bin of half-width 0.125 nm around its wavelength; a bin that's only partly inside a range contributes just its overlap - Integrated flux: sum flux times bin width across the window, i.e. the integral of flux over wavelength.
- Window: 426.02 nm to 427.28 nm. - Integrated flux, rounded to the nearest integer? 39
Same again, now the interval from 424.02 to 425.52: 43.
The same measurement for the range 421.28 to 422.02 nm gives 22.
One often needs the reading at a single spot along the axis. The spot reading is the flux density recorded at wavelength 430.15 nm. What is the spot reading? 25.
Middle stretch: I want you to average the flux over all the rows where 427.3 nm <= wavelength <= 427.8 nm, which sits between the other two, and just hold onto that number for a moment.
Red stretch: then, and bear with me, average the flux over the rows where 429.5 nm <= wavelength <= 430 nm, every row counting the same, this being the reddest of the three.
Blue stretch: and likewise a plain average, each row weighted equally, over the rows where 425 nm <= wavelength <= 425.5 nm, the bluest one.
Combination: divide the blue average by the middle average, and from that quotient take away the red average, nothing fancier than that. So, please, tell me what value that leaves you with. -23.3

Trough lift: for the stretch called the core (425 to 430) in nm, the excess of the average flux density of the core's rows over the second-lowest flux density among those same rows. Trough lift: 3.1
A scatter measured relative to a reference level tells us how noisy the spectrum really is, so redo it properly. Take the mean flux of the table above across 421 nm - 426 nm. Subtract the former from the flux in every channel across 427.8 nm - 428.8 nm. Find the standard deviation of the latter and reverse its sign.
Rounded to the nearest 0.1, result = -0.1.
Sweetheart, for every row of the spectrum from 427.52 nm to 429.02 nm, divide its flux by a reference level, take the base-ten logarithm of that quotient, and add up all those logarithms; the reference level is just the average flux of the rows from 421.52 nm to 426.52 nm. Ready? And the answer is -0.26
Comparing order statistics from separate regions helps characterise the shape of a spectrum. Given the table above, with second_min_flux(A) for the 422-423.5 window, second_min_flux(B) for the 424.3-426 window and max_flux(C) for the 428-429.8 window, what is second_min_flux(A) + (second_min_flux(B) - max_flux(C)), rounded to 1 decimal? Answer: 29.4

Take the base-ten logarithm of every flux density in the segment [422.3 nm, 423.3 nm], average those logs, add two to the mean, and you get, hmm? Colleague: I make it 3.48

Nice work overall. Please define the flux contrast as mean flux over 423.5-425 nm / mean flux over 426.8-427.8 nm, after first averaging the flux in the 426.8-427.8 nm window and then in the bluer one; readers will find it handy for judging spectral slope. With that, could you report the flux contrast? 1.04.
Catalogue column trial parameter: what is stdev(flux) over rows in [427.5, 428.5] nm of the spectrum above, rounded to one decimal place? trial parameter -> 0.3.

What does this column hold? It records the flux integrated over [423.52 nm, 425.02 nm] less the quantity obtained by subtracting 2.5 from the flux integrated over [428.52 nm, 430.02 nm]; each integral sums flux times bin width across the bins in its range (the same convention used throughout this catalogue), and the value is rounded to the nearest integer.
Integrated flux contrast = 8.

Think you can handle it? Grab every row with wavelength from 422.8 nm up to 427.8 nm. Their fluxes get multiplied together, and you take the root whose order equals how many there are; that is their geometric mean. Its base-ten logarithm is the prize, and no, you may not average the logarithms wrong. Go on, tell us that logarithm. 1.467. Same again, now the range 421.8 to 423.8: 1.470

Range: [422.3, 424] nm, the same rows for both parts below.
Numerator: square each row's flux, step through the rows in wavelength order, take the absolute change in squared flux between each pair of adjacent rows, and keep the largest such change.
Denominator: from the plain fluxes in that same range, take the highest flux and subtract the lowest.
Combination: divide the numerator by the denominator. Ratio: 31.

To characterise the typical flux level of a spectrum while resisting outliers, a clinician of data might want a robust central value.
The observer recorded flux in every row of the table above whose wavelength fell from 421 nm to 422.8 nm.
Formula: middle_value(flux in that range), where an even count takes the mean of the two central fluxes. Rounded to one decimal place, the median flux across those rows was 29.4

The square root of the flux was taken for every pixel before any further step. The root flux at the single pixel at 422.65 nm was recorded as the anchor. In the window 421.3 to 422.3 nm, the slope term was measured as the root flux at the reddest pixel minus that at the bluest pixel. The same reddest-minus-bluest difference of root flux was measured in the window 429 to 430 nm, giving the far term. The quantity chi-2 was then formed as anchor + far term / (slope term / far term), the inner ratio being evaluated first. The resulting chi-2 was 5.22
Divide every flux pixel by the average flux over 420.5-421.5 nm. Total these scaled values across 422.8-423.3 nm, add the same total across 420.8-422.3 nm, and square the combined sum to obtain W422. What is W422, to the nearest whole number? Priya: 66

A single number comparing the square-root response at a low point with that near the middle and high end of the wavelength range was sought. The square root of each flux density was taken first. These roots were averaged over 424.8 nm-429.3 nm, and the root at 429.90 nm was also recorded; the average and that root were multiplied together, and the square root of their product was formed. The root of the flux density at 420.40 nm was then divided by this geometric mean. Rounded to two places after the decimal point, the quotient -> 1.00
